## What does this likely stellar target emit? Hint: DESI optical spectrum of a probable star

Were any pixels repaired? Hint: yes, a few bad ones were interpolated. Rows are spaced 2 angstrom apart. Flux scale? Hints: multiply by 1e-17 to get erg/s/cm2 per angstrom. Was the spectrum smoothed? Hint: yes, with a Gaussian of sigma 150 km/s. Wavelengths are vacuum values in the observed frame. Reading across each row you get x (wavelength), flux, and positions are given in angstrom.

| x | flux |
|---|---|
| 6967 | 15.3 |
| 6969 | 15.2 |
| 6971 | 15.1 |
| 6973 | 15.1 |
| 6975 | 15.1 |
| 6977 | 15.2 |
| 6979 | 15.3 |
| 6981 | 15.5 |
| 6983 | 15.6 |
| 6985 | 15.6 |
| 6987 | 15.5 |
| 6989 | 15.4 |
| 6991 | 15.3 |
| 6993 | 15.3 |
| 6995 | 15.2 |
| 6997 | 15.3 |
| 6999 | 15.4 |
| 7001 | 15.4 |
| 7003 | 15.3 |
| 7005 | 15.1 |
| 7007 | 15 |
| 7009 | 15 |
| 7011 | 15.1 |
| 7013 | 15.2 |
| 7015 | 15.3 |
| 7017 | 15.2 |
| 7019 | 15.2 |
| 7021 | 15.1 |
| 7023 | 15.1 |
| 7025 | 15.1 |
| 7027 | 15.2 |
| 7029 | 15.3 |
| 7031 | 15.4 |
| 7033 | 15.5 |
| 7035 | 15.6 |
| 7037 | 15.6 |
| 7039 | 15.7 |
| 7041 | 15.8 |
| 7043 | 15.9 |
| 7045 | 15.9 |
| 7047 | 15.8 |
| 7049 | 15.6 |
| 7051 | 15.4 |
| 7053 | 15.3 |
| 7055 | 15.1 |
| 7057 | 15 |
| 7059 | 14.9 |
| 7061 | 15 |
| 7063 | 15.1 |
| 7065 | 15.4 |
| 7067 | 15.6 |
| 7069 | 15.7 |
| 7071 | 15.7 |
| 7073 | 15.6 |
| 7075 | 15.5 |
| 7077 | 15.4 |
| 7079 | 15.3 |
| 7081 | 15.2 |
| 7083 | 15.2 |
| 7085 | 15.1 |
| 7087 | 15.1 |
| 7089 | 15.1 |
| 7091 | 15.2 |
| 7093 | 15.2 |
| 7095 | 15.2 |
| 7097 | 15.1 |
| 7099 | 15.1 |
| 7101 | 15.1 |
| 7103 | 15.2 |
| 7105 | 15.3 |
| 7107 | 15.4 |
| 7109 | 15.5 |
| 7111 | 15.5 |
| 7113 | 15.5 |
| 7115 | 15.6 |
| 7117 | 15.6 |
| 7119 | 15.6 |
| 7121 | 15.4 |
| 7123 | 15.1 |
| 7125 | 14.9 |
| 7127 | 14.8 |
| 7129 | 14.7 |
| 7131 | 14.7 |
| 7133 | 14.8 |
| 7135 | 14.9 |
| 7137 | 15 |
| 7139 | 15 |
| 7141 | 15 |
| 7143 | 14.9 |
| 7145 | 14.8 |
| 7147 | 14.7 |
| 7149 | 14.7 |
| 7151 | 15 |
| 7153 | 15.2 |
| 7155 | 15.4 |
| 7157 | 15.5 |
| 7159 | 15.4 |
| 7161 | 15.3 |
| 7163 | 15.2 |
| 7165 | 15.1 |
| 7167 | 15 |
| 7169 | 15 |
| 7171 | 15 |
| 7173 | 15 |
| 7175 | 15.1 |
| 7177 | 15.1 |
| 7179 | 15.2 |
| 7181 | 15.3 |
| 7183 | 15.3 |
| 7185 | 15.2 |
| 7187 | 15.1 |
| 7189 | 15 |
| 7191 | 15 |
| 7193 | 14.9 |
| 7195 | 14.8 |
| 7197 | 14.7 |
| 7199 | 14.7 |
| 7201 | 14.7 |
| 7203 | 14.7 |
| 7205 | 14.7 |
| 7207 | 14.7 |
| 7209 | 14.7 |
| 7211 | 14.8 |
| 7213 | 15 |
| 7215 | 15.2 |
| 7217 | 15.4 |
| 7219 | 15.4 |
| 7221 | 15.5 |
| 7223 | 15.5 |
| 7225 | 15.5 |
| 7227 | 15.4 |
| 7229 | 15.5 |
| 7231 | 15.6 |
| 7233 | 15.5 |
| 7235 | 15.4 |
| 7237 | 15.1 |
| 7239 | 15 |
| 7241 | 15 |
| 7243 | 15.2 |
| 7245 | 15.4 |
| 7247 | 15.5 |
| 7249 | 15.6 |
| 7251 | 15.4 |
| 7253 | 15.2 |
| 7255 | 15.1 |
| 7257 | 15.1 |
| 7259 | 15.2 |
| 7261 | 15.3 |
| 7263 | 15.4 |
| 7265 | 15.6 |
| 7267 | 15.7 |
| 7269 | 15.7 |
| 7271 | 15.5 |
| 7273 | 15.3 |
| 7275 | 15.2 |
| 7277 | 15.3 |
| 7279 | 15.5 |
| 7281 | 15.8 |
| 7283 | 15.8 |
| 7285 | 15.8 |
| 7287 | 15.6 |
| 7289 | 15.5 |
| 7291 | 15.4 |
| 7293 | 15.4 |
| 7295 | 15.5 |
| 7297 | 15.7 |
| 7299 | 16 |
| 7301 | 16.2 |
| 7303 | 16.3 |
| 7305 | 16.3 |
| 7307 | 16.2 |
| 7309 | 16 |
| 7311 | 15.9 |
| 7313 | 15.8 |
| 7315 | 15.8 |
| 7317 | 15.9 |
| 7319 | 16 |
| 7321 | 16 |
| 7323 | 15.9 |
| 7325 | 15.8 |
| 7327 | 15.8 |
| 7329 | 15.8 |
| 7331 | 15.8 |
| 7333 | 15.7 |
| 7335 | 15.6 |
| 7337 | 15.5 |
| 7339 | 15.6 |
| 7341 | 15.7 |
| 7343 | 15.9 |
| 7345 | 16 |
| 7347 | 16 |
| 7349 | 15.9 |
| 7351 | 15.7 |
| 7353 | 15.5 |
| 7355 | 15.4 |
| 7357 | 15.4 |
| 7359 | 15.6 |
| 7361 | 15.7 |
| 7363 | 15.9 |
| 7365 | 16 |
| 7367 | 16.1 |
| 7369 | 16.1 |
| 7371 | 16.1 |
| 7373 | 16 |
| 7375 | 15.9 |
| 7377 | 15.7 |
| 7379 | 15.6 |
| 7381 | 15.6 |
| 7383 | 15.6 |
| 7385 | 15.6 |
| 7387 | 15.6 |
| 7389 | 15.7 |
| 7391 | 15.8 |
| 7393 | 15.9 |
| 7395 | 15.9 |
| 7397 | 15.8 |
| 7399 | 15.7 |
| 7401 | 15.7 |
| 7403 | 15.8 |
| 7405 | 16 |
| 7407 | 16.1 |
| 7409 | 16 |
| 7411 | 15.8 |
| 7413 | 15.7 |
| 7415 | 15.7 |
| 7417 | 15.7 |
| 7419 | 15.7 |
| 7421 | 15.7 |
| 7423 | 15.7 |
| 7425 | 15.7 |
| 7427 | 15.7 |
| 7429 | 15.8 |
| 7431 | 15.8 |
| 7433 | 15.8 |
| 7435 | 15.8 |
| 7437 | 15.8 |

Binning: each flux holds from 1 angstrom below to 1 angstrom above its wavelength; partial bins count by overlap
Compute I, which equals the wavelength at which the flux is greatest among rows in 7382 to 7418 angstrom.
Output 7407 angstrom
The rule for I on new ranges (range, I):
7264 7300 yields 7299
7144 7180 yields 7157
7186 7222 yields 7221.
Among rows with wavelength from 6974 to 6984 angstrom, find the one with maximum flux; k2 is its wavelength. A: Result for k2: 6983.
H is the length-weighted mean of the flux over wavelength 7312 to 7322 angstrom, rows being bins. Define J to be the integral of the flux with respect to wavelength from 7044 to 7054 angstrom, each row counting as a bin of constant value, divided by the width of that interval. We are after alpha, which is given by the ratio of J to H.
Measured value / 0.98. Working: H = 15.9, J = 15.6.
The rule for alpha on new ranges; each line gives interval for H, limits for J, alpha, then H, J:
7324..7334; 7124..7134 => 0.94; 15.8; 14.8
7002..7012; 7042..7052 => 1.04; 15.1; 15.7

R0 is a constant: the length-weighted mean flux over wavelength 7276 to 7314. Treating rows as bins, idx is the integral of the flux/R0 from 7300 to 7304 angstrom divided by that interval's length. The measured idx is 1.03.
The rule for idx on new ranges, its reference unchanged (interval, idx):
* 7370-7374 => 1.02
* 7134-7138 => 0.95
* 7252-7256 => 0.96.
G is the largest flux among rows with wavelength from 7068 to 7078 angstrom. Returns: 15.7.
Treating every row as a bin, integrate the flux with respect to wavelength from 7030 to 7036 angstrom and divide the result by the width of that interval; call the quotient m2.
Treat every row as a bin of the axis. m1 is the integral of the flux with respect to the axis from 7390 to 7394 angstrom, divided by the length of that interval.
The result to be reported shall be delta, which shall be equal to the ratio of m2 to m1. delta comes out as 0.98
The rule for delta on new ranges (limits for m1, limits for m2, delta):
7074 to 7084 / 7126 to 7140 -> 0.97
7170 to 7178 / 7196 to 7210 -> 0.98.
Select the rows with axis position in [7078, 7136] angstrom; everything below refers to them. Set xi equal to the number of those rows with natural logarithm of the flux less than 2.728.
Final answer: 21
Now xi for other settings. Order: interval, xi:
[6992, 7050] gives 17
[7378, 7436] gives 0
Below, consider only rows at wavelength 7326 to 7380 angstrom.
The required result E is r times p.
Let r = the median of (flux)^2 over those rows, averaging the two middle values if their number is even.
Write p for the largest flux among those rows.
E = 4019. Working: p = 16.1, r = 250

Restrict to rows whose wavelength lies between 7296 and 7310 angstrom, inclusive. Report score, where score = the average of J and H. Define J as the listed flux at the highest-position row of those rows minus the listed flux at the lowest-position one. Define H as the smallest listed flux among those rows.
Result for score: 8.0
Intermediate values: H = 15.7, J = 0.30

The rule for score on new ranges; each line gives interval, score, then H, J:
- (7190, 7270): 7.7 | 14.7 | 0.70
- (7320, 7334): 7.7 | 15.7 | -0.30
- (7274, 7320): 8.0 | 15.2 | 0.80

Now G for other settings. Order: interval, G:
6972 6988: 15.6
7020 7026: 15.1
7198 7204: 14.7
